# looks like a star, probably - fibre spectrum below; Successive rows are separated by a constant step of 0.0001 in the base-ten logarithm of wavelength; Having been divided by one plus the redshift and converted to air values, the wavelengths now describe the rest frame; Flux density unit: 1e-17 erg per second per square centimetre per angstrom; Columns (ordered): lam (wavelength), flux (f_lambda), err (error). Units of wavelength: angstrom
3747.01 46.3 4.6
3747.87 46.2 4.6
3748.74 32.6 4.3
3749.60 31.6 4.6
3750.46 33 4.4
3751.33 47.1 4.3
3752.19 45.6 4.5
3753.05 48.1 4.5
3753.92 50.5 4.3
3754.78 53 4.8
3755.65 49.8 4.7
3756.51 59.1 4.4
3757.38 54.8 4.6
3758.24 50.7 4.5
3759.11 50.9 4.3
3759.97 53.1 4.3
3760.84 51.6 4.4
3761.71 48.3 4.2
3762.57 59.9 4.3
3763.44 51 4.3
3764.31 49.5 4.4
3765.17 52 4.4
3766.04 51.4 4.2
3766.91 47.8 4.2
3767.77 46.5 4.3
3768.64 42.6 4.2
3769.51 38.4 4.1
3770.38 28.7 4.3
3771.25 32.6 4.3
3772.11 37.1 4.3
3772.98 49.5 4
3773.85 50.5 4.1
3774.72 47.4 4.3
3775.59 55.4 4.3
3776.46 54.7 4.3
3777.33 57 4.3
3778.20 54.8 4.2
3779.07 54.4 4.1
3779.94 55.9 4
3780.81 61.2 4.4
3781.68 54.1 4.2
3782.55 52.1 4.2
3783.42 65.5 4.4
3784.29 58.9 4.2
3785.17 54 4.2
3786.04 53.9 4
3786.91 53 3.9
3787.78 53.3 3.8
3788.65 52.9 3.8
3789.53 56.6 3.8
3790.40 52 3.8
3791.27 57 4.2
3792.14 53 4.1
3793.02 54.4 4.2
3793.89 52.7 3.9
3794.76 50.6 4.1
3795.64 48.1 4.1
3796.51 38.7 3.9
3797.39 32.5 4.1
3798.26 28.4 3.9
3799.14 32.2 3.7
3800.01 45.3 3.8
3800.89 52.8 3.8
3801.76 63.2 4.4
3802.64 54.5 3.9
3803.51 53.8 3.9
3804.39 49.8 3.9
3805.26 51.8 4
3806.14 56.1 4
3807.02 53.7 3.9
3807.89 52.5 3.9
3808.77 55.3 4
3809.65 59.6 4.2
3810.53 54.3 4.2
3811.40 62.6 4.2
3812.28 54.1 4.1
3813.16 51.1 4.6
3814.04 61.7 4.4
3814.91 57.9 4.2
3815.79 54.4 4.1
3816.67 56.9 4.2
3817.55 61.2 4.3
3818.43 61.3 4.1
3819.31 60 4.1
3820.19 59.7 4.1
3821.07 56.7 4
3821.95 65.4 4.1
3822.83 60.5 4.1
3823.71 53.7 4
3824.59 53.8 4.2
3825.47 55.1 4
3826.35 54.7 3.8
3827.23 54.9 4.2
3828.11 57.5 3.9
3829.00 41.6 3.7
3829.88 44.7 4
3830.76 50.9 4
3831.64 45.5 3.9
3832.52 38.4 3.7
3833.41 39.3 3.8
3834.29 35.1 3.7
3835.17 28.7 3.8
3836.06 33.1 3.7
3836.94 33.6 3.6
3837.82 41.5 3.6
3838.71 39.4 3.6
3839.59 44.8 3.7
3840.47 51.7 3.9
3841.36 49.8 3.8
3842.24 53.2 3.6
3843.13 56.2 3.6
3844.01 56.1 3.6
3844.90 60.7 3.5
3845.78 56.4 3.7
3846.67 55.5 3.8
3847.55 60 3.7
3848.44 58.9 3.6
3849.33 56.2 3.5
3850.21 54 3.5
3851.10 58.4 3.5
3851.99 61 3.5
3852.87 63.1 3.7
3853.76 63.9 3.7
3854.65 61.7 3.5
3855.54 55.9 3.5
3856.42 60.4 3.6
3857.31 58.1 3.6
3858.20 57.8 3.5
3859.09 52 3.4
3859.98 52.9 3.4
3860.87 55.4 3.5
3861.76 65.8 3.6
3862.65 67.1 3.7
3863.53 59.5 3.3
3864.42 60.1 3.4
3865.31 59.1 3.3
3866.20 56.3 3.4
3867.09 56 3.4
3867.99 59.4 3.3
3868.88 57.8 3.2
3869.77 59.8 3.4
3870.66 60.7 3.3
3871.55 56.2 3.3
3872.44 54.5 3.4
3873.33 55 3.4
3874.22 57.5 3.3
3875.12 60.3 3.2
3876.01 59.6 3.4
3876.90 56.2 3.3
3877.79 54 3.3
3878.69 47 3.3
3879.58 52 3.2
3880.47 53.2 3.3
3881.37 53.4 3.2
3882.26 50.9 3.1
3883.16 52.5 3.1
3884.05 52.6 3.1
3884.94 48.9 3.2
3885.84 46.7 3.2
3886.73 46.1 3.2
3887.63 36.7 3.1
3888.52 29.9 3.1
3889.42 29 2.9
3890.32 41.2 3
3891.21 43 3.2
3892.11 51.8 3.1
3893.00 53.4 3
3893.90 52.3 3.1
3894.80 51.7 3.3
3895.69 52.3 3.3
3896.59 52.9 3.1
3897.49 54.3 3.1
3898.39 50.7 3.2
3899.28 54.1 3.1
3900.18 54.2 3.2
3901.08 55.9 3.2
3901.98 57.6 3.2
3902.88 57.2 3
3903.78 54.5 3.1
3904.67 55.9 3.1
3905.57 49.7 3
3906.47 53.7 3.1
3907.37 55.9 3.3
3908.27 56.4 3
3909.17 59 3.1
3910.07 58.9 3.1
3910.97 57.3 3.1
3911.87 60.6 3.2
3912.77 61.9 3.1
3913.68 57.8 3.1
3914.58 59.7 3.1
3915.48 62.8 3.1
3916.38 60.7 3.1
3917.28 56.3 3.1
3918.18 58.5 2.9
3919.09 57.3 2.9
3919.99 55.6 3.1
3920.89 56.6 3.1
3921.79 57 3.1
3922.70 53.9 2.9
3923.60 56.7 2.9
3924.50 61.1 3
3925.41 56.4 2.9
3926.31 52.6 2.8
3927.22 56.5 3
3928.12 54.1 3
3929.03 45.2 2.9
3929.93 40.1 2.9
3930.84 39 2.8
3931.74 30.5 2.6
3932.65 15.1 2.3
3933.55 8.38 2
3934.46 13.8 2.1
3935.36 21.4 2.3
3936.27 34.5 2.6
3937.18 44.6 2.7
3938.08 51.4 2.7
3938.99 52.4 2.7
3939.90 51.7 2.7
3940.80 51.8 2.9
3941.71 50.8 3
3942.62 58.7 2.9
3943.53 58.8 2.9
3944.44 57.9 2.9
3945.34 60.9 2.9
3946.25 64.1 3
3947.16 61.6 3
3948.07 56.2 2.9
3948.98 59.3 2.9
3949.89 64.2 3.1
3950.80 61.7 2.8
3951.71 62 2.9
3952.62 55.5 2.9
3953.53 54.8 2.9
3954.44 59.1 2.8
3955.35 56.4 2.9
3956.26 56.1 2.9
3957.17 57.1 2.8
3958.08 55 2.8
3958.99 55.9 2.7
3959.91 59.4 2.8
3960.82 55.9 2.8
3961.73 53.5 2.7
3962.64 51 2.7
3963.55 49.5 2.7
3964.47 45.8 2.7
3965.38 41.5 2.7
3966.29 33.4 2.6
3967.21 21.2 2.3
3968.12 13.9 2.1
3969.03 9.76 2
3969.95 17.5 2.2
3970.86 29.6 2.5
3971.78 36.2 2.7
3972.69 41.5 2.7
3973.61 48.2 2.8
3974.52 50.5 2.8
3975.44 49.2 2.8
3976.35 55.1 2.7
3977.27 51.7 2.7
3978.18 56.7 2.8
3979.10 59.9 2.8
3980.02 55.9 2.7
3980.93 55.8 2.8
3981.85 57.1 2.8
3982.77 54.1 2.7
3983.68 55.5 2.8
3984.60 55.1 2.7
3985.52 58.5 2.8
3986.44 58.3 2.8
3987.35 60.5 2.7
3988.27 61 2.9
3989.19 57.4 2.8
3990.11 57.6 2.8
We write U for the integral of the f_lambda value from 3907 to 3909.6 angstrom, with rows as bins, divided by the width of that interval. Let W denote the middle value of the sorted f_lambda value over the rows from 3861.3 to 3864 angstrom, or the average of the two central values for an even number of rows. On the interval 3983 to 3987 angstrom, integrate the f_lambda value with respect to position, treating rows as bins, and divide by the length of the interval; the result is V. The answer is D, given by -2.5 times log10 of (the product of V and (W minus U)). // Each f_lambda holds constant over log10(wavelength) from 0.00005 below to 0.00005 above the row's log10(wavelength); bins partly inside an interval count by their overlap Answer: -6.7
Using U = 57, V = 56.9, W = 66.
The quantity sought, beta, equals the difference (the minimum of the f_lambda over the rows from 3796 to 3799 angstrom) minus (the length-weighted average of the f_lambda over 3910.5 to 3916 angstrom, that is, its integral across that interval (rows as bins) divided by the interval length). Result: -32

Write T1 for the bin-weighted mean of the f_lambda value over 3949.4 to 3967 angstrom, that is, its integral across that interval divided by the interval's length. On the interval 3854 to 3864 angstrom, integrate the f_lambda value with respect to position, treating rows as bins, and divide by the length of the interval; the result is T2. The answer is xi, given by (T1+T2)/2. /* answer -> 56.3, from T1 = 53.6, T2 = 59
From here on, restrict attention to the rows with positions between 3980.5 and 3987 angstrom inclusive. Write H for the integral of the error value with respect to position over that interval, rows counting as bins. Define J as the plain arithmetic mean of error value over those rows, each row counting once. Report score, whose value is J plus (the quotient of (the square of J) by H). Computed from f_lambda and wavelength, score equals 3.2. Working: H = 18.0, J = 2.8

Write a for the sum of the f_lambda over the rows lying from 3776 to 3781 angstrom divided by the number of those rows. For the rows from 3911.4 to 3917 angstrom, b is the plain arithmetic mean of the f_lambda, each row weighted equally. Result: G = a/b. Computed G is 0.93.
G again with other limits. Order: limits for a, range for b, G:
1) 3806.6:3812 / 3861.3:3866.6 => 0.92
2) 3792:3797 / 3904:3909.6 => 0.90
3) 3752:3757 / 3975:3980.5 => 0.93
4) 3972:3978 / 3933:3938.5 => 1.70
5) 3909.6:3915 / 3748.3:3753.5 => 1.50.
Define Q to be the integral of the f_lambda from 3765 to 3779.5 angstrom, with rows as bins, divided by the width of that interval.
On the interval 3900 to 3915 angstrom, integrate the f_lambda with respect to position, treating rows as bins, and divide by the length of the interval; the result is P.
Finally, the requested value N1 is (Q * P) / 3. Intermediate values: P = 56.9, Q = 47.0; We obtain 891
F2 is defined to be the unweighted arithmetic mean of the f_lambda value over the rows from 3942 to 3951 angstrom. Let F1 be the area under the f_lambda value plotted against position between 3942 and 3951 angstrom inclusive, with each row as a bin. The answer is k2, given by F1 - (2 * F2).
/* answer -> 420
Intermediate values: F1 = 541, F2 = 60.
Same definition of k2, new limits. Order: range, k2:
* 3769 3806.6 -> 1787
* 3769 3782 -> 536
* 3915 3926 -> 519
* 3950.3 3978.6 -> 1226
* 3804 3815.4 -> 521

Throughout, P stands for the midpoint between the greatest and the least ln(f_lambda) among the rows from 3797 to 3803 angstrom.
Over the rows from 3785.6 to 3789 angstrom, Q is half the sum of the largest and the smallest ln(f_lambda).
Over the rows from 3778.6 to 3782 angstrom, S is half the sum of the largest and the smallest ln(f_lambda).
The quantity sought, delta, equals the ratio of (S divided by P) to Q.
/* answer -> 0.27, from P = 3.75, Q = 3.98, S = 4.05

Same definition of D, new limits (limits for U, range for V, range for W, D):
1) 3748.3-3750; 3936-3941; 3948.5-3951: -7.9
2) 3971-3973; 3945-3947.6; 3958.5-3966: -7.4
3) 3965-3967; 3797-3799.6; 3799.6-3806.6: -6.9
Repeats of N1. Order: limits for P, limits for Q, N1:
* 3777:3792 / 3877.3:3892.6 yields 862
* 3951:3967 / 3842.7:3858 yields 1030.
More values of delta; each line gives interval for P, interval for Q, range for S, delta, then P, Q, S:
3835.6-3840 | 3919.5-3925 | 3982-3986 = 0.27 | 3.65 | 4.05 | 4.03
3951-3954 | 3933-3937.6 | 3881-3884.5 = 0.33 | 4.07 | 2.96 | 3.95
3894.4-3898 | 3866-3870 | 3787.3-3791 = 0.25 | 3.97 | 4.06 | 3.99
